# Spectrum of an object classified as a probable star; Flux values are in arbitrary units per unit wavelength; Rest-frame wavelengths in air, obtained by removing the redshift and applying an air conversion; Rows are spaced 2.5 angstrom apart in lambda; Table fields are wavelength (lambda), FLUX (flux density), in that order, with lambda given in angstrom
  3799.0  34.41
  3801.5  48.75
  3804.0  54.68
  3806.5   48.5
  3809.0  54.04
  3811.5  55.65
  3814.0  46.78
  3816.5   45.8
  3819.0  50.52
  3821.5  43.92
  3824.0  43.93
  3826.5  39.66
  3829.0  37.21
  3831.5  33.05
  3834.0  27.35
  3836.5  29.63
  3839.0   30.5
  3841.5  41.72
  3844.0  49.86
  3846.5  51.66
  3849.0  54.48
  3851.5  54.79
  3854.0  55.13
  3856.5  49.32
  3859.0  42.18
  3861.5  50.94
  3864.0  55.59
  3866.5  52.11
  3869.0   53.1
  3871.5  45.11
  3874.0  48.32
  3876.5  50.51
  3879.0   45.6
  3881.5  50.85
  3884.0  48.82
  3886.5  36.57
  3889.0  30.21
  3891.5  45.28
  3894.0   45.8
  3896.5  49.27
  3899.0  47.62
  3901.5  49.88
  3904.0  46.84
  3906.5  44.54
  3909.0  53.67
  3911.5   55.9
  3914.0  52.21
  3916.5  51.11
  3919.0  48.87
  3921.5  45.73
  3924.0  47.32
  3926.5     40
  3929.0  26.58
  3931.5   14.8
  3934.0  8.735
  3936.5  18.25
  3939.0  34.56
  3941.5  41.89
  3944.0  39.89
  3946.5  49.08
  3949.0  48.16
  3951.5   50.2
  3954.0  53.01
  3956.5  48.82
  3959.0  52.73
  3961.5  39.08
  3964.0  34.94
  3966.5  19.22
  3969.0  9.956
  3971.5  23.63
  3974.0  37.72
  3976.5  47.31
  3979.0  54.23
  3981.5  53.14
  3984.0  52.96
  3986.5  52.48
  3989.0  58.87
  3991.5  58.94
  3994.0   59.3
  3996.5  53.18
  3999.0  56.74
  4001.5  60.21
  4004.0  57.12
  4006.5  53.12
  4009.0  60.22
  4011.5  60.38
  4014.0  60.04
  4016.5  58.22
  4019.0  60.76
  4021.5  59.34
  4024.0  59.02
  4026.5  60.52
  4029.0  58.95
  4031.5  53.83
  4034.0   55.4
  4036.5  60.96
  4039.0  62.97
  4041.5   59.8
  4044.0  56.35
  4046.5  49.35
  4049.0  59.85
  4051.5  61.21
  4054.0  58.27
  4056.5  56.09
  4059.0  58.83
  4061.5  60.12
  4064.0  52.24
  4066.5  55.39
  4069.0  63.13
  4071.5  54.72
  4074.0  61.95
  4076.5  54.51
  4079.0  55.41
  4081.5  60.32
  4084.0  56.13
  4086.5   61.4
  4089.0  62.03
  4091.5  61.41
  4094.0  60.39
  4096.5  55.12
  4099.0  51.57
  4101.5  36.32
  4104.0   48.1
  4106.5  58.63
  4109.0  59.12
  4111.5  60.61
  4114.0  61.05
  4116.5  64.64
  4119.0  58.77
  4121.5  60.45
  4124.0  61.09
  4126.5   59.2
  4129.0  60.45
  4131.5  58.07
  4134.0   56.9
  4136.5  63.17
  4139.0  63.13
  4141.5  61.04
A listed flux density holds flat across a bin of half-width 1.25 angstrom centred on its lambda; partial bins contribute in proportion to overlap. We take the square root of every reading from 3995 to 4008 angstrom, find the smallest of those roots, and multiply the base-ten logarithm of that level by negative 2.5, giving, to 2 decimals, -2.16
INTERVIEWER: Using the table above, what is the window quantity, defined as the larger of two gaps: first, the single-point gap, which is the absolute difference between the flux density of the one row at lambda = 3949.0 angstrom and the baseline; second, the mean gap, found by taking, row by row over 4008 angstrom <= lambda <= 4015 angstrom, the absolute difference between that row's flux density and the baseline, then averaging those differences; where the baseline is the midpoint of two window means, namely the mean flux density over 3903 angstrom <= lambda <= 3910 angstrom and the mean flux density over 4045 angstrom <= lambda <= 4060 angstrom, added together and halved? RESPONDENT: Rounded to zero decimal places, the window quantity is 7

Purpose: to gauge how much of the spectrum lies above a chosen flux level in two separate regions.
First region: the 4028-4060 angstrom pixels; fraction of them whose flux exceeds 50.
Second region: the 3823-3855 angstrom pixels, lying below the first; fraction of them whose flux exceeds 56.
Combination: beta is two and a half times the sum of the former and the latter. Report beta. 2.3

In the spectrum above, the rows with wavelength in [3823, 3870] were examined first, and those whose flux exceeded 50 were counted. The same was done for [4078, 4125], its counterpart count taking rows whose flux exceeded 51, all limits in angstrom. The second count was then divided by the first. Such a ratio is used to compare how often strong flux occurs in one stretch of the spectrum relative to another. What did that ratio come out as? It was 2.1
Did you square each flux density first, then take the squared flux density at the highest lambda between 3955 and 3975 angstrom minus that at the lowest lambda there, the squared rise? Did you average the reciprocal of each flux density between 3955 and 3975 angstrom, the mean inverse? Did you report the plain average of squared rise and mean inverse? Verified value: -480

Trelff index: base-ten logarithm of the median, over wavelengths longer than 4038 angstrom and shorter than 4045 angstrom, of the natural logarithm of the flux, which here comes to 0.61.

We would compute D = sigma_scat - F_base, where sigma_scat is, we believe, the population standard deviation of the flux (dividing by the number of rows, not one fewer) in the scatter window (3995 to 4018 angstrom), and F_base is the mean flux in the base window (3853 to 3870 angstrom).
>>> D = -48.4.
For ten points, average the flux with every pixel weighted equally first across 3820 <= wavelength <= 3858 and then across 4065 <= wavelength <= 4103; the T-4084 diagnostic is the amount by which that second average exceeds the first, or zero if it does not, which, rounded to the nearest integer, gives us 14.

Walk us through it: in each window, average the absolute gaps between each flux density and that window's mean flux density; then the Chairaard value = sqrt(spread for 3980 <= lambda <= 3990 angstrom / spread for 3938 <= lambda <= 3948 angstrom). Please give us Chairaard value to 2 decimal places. 0.74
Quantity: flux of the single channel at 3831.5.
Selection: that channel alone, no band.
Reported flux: 33.05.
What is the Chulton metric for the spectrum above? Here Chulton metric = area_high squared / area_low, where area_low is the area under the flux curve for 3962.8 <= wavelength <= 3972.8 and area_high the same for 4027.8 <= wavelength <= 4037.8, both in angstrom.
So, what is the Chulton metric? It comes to 1496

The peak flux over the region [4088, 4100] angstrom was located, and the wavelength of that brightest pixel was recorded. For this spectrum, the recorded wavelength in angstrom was 4089.0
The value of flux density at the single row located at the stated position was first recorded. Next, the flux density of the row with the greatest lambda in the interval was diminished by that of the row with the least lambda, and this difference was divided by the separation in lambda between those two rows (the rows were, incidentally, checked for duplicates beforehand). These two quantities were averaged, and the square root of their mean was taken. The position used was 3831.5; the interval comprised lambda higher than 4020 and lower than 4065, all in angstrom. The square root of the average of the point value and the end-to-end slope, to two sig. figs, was 4.1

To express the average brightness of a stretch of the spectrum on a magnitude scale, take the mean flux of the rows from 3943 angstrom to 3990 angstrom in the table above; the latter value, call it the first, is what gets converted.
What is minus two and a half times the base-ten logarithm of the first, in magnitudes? -4.09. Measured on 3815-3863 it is -4.10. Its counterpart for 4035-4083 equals -4.41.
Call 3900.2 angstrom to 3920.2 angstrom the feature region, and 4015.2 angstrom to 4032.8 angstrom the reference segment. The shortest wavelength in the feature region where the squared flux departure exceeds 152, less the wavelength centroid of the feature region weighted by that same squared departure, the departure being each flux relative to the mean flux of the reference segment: -2.2 angstrom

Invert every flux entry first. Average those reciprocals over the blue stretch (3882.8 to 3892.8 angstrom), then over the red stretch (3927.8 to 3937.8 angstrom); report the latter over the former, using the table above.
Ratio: 2.7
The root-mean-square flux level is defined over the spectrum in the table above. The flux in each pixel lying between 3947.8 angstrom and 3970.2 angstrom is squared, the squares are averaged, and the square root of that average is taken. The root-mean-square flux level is 42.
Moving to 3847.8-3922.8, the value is 49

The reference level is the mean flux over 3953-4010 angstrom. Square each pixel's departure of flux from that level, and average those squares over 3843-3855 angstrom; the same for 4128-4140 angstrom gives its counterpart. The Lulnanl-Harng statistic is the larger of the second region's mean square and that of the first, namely 167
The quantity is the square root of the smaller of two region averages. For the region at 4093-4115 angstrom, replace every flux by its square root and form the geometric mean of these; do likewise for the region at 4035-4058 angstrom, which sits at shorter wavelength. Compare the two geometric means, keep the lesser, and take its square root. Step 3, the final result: 2.71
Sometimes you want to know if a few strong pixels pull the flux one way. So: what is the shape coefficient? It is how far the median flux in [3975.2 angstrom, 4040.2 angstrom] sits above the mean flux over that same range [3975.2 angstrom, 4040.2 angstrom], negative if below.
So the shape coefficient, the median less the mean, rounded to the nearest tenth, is 1.7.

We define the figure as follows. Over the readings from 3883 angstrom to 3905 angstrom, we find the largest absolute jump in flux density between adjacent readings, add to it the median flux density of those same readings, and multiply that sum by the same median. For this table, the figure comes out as 2900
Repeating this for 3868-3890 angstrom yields 2927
